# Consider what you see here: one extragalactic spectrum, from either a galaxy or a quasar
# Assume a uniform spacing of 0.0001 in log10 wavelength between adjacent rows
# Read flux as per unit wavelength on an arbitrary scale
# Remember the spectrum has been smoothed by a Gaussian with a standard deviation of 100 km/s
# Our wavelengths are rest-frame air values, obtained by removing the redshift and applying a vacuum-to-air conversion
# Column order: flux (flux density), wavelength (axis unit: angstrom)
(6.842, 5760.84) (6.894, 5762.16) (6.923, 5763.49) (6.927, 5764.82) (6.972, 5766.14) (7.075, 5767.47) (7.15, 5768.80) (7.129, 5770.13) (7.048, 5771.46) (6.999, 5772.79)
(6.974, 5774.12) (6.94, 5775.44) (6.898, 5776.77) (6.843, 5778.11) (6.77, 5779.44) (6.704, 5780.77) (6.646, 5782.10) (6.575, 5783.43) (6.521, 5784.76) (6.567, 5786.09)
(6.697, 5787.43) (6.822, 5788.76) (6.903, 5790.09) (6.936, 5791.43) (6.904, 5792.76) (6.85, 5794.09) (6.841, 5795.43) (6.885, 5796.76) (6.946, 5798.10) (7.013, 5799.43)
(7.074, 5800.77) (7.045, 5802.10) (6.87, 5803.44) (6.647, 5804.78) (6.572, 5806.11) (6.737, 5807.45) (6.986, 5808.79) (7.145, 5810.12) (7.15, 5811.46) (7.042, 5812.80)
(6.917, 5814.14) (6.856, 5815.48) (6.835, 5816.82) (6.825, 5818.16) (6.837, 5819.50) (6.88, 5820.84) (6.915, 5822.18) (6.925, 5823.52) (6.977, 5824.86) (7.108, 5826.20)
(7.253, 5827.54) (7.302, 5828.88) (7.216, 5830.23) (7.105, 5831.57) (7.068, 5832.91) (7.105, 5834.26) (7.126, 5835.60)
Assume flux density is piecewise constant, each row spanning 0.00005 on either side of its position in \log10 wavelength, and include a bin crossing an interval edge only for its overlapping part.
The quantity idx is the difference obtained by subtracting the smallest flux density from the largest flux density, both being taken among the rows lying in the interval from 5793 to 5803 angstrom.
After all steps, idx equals 0.23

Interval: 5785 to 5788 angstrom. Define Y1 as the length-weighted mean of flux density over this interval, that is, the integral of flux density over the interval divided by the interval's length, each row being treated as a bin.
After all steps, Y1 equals 6.6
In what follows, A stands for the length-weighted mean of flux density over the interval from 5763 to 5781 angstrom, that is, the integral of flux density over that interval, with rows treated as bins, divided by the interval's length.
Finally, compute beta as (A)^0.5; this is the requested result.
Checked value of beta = 2.64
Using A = 6.96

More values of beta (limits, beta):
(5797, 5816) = 2.63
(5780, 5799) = 2.60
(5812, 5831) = 2.64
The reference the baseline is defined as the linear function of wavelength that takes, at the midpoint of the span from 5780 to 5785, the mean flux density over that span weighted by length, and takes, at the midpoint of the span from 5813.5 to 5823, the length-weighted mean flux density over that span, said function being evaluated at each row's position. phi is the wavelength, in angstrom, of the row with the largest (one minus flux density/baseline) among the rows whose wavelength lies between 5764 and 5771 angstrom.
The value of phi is 5764.82 angstrom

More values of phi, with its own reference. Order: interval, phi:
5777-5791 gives 5784.76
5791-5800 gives 5795.43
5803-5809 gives 5806.11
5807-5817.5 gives 5807.45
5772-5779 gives 5778.11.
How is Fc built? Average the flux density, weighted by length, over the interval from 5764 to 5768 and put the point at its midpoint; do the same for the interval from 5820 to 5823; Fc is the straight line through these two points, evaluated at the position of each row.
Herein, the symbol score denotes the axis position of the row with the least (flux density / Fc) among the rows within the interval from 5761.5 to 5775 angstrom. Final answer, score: 5762.16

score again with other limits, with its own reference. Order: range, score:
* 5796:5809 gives 5806.11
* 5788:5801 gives 5788.76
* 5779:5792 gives 5784.76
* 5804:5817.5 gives 5806.11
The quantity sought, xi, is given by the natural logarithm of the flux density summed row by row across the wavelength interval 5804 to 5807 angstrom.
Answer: 3.78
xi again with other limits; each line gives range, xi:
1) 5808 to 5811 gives 3.91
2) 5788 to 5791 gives 3.85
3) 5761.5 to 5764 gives 3.87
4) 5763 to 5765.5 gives 3.87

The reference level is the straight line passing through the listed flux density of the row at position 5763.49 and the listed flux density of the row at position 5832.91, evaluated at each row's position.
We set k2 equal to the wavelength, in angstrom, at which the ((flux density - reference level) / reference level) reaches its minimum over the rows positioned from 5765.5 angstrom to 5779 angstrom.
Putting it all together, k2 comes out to 5778.11 angstrom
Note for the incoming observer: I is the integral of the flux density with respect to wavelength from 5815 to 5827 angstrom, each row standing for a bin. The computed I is 83.0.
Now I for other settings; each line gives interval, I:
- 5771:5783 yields 82.3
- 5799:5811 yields 82.8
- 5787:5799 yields 82.5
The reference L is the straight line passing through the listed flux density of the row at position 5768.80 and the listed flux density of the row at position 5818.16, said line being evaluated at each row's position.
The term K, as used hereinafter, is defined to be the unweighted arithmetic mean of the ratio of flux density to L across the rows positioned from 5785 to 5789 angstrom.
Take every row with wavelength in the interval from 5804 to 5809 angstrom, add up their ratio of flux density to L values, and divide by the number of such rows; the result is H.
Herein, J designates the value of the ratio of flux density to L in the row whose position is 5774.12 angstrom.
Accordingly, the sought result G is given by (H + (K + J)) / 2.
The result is 1.45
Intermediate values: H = 0.98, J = 0.980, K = 0.95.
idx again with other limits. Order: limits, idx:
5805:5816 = 0.58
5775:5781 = 0.24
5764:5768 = 0.15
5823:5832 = 0.38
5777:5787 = 0.32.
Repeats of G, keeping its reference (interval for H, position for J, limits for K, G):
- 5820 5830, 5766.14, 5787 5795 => 1.50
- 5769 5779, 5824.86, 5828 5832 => 1.54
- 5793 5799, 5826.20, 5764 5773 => 1.51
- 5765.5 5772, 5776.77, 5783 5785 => 1.45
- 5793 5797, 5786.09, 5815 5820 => 1.46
